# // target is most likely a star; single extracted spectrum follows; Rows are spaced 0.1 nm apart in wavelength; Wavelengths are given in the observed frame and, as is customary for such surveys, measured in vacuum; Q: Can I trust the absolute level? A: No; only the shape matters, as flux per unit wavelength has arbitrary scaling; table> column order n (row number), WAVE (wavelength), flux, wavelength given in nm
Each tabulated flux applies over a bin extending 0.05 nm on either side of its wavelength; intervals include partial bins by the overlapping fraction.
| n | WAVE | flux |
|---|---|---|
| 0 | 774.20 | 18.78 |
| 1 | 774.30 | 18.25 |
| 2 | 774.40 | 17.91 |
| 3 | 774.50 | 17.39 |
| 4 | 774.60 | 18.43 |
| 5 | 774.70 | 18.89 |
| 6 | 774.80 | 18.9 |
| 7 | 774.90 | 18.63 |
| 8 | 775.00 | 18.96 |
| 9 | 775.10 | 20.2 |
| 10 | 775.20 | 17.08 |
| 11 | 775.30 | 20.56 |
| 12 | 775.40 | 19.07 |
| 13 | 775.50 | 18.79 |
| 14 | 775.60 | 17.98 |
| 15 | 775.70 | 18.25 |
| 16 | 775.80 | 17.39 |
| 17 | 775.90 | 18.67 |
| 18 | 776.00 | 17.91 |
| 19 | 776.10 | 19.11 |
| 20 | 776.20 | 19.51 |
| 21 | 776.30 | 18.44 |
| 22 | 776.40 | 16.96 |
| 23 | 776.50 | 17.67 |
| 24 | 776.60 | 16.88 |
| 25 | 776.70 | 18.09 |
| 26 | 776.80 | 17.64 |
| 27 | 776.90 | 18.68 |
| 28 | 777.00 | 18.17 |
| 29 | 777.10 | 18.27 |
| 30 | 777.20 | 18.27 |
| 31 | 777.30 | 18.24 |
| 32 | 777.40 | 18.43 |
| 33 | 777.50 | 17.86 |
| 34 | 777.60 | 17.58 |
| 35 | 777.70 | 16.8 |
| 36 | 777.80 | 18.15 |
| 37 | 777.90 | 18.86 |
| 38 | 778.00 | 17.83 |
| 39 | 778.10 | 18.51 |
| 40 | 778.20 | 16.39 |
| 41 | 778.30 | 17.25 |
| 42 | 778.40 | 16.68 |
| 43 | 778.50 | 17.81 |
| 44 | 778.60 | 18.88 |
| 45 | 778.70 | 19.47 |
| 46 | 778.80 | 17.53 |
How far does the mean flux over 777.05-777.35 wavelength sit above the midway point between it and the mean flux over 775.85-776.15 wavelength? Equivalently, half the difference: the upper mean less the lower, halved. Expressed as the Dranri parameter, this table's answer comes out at -0.2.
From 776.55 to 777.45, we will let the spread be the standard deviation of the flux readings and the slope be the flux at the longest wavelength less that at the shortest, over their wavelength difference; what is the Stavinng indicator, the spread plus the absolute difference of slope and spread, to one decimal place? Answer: 1.9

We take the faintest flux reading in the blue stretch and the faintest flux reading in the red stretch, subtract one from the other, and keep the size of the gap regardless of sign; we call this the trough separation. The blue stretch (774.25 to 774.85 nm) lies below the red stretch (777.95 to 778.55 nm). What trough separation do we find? 1.0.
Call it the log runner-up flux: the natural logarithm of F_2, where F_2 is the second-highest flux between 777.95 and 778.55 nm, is 2.88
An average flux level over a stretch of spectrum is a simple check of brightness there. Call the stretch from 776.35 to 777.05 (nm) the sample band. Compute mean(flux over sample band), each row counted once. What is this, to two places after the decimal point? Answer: 17.73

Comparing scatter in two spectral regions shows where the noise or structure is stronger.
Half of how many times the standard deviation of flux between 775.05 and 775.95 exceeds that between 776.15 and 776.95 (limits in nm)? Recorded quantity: 0.66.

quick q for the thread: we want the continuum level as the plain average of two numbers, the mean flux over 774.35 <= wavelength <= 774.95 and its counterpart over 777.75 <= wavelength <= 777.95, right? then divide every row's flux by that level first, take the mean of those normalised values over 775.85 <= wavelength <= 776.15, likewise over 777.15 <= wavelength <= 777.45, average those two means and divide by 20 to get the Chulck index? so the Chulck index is 0.0500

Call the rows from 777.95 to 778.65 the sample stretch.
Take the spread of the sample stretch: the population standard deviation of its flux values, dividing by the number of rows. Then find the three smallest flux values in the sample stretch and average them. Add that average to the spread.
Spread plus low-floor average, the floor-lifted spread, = 17.6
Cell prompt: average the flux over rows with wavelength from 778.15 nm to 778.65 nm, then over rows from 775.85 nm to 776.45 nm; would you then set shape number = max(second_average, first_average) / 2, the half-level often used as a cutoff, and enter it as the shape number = 9.22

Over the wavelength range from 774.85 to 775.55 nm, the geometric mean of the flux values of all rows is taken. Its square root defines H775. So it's 4.36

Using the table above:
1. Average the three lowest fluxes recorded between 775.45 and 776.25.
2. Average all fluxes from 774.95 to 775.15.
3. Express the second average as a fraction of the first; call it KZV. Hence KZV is 1.10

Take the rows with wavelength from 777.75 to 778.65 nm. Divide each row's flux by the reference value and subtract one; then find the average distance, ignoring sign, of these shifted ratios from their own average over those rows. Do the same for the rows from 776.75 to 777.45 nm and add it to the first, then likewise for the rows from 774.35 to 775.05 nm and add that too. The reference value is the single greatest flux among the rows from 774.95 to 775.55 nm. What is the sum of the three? 0.066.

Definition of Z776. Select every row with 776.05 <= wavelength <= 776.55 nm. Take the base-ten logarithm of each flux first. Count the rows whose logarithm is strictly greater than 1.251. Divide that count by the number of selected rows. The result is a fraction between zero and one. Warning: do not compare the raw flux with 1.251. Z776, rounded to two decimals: 0.60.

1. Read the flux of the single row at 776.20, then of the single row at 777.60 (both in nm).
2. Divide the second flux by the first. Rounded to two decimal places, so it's 0.90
